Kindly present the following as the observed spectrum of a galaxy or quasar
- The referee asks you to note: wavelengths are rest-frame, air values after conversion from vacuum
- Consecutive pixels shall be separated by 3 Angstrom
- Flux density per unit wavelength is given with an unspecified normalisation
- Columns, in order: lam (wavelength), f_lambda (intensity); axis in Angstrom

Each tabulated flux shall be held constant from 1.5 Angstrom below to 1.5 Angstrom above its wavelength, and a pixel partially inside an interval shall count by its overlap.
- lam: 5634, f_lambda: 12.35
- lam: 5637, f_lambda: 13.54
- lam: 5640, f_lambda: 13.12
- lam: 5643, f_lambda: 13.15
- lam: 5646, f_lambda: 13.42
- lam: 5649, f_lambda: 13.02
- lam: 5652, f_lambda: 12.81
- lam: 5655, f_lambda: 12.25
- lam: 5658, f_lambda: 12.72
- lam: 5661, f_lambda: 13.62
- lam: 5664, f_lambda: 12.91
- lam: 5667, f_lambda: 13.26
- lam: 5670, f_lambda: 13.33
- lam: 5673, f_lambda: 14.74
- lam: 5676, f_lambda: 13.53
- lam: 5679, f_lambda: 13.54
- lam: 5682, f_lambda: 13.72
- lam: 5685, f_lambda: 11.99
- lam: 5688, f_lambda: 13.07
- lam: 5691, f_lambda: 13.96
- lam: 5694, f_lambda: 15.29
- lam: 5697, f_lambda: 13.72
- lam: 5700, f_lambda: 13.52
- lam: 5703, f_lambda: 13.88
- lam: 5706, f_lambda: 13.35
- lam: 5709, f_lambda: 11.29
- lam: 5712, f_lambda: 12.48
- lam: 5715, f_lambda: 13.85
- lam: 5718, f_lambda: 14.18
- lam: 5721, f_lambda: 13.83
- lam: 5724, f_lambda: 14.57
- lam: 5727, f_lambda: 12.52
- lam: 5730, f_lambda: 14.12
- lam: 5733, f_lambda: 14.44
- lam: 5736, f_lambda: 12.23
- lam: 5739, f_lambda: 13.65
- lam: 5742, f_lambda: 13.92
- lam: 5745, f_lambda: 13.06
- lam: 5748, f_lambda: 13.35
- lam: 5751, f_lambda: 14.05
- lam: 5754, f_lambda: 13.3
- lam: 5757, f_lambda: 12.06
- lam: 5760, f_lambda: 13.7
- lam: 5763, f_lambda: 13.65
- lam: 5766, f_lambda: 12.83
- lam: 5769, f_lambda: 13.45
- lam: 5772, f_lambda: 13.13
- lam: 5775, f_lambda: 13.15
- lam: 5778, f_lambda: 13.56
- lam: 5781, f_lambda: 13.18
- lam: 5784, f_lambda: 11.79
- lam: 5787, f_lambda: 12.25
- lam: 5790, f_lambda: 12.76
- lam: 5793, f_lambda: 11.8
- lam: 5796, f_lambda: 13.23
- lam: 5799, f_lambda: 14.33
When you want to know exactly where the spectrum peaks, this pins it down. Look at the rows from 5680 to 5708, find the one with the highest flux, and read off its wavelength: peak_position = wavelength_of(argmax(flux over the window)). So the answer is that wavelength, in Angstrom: 5694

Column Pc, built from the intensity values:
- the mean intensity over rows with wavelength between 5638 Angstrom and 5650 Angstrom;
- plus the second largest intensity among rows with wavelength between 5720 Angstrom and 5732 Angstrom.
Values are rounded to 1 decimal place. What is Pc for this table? 27.3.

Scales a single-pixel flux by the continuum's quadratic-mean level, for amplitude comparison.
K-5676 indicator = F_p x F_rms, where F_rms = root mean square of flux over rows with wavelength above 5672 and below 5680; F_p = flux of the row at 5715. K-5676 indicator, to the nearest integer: 193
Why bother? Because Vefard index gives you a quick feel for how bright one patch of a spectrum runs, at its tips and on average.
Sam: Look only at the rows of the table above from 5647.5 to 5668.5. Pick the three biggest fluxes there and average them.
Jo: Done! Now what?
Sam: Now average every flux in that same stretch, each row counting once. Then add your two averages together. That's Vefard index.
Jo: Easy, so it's 26.2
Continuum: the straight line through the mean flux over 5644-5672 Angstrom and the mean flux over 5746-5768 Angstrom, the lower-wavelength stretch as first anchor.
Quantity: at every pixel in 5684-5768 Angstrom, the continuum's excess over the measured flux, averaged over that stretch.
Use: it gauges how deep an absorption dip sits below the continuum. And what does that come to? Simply -0.22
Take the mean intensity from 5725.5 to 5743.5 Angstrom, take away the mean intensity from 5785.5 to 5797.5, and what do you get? 1.0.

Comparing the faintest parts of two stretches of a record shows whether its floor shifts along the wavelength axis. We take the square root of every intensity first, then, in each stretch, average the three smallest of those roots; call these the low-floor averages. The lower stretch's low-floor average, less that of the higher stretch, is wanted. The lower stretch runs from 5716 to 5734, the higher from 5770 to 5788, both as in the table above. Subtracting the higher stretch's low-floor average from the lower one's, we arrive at 0.15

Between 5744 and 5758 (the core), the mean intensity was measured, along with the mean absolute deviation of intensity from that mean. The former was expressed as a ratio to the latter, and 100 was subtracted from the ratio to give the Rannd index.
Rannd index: -73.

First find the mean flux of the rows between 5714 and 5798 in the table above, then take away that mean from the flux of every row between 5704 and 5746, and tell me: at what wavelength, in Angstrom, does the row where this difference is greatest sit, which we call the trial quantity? 5724 Angstrom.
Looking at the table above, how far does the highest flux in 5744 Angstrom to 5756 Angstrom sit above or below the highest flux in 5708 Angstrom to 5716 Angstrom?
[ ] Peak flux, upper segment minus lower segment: 0.2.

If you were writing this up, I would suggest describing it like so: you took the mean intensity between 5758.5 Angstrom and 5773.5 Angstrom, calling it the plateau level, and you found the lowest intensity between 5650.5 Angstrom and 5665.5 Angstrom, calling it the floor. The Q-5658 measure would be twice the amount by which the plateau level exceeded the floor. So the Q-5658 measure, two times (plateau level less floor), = 2.2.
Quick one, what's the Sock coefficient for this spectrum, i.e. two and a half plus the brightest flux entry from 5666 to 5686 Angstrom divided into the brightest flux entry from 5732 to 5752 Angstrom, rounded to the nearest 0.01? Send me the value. 3.48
